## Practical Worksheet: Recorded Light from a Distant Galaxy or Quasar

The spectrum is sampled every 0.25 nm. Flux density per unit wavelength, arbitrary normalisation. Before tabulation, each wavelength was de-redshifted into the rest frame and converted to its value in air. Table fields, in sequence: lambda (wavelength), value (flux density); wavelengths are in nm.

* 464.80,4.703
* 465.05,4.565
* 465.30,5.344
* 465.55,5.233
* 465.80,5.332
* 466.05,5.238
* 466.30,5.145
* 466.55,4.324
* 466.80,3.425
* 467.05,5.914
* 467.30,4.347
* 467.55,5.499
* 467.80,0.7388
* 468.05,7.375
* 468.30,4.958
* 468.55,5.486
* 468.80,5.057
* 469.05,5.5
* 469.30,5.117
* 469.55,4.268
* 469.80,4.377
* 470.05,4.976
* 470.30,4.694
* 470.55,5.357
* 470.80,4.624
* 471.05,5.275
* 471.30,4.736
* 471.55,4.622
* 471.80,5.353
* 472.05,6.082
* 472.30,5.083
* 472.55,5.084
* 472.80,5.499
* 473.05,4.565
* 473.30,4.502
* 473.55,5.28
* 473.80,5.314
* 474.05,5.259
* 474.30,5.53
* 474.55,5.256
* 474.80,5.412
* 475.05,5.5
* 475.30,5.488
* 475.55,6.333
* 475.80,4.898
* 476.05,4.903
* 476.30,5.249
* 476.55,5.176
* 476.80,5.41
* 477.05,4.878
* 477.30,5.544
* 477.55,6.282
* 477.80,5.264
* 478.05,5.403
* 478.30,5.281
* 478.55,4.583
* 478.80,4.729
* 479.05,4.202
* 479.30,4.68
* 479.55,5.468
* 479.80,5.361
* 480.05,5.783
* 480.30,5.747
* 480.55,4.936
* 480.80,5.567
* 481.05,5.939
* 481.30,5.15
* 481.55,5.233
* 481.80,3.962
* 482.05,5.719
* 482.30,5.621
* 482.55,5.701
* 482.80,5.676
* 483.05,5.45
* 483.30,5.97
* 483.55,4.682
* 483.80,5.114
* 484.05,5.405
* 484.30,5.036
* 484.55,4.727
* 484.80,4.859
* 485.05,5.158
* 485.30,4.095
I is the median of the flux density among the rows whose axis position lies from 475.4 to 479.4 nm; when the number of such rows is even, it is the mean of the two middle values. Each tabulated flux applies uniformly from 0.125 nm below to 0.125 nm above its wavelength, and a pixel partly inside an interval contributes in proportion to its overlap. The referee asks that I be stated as 5.21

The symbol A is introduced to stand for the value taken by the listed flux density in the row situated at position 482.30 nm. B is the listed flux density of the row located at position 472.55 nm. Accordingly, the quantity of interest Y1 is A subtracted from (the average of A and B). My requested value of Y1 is -0.3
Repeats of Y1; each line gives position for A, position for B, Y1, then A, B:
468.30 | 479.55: 0.3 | 4.958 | 5.468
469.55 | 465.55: 0.5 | 4.268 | 5.233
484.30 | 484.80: -0.1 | 5.036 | 4.859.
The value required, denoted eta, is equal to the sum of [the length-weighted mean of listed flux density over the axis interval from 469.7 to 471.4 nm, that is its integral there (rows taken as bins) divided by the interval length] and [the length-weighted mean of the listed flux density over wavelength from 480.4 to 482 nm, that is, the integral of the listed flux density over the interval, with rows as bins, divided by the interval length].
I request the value 10.0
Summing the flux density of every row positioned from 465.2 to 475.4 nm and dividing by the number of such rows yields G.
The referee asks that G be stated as 5.03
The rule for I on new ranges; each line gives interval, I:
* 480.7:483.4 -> 5.62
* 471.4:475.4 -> 5.30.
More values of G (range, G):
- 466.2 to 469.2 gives 4.81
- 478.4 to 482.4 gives 5.17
